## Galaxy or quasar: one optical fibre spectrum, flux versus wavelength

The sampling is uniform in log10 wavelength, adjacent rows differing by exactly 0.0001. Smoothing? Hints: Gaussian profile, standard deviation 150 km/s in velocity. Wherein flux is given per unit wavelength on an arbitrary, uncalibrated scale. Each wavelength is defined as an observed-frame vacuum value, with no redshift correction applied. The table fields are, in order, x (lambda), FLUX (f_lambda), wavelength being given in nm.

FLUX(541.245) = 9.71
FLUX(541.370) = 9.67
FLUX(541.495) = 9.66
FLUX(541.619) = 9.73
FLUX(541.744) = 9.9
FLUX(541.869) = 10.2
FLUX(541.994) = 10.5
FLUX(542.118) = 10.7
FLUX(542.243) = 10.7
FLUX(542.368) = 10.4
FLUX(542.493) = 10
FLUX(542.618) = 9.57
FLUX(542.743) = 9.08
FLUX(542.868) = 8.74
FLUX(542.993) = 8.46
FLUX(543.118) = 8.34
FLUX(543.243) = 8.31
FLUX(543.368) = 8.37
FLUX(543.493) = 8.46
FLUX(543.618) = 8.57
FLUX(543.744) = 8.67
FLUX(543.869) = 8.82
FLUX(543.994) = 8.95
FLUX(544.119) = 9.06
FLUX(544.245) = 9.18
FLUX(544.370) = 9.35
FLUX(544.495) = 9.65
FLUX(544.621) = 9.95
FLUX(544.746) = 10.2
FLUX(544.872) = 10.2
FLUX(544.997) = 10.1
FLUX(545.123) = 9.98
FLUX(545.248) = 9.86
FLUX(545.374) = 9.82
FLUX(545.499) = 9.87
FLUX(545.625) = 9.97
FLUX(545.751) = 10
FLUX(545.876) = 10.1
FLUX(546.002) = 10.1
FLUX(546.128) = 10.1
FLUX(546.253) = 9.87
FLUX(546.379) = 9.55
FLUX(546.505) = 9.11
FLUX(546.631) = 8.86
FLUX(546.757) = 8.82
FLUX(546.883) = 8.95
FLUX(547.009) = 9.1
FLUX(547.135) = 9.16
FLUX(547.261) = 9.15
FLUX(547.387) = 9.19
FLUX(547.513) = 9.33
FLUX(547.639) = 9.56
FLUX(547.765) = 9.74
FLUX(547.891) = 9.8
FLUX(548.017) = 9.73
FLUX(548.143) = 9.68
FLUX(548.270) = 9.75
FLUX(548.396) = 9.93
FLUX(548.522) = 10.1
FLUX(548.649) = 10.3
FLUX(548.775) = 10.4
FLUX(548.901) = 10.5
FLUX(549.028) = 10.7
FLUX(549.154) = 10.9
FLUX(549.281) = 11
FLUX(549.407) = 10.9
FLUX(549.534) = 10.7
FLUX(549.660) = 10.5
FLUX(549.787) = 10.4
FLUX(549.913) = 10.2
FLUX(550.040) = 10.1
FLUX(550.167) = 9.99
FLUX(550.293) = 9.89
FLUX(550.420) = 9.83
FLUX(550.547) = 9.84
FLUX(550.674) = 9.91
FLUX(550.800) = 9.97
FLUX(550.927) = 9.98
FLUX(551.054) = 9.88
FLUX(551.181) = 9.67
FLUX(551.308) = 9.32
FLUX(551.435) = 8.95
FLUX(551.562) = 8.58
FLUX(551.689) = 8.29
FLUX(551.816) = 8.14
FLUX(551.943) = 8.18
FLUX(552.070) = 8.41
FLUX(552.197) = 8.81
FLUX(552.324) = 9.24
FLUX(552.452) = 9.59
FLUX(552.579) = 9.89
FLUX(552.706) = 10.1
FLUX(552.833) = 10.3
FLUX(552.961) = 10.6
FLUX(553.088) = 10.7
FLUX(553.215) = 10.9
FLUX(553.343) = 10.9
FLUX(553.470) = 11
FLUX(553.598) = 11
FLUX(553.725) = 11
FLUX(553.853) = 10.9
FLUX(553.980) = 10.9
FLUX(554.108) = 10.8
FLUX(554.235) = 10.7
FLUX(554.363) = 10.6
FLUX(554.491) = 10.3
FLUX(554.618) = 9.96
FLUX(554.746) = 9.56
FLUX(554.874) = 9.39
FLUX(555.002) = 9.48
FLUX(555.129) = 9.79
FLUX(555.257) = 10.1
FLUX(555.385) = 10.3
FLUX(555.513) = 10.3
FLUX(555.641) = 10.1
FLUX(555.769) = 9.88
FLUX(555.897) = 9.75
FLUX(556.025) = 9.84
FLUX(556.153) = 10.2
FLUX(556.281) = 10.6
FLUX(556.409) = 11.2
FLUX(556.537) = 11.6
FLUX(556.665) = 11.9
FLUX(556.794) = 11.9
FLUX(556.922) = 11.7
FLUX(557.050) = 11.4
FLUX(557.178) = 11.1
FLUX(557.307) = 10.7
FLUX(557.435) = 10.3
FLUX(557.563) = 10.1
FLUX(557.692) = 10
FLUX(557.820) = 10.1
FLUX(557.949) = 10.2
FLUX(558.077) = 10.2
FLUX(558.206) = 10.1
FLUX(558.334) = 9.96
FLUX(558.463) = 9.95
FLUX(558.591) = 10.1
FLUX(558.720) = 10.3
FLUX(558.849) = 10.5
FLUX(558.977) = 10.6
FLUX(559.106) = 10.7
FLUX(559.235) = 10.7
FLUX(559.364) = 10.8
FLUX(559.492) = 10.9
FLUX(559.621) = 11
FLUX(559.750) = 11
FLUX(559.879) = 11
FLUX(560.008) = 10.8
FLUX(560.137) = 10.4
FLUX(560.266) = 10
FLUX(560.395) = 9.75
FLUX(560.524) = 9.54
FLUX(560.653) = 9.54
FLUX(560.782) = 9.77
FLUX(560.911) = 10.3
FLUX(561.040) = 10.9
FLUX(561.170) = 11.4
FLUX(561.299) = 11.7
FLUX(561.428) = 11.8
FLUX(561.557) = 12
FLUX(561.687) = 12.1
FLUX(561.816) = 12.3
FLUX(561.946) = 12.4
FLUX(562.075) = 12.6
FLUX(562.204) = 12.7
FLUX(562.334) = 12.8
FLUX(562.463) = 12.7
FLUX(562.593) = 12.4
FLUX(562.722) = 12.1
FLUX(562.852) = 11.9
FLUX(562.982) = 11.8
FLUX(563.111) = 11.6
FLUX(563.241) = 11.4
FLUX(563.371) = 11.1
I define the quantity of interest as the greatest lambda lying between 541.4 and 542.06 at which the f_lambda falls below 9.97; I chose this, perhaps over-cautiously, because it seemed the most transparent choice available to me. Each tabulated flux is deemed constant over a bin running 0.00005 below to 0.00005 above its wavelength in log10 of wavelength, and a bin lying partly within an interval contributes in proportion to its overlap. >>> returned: 541.744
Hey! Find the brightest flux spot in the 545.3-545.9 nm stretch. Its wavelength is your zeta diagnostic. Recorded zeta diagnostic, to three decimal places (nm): 545.876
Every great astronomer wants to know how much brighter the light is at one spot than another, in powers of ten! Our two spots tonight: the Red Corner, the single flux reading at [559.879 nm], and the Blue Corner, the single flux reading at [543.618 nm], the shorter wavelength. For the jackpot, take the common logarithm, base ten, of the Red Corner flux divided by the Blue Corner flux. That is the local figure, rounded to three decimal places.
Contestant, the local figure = 0.108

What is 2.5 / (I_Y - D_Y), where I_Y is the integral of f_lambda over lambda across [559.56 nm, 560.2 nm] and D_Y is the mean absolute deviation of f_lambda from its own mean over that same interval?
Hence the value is 0.37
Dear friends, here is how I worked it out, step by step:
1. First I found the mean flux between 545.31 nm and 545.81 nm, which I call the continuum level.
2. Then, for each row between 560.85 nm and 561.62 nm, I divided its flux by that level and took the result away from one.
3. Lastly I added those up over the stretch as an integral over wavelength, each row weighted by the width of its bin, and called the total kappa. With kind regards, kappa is -0.11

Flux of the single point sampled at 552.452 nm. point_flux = 9.59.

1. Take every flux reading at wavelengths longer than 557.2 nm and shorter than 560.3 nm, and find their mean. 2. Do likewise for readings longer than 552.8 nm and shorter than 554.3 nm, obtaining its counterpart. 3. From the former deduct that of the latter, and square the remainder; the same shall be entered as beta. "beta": 0.14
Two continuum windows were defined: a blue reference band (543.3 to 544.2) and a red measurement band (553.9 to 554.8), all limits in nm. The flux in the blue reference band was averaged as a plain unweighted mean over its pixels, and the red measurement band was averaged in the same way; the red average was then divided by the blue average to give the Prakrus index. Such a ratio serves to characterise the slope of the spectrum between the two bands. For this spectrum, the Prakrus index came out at 1.20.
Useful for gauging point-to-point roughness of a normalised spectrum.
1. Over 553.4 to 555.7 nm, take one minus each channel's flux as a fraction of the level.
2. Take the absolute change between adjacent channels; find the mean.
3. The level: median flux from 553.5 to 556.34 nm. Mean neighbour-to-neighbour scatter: 0.016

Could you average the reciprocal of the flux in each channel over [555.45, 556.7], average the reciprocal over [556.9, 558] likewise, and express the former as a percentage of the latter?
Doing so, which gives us 101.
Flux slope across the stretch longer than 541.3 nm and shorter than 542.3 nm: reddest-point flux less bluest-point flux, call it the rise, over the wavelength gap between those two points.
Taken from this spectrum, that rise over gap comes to 1.2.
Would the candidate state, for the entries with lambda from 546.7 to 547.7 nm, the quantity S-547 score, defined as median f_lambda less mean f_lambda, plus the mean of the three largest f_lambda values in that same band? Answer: 9.4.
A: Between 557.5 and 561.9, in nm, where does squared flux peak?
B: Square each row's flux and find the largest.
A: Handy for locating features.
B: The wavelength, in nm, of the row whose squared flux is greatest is 561.816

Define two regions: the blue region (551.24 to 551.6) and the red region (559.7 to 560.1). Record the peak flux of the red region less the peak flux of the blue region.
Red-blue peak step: 1.7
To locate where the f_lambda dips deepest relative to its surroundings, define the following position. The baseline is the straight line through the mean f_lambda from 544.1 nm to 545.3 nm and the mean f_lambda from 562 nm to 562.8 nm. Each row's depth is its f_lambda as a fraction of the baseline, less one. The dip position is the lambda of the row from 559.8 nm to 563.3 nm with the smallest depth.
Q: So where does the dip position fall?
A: 560.653 nm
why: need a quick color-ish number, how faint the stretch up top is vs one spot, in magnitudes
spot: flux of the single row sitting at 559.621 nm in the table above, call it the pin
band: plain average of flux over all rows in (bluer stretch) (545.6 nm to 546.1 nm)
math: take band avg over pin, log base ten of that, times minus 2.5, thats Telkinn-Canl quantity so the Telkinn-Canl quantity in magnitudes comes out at 0.10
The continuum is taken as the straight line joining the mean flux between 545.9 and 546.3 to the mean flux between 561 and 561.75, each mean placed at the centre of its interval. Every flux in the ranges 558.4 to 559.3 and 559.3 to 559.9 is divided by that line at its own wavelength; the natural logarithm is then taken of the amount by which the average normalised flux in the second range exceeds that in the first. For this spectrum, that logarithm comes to -3.2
